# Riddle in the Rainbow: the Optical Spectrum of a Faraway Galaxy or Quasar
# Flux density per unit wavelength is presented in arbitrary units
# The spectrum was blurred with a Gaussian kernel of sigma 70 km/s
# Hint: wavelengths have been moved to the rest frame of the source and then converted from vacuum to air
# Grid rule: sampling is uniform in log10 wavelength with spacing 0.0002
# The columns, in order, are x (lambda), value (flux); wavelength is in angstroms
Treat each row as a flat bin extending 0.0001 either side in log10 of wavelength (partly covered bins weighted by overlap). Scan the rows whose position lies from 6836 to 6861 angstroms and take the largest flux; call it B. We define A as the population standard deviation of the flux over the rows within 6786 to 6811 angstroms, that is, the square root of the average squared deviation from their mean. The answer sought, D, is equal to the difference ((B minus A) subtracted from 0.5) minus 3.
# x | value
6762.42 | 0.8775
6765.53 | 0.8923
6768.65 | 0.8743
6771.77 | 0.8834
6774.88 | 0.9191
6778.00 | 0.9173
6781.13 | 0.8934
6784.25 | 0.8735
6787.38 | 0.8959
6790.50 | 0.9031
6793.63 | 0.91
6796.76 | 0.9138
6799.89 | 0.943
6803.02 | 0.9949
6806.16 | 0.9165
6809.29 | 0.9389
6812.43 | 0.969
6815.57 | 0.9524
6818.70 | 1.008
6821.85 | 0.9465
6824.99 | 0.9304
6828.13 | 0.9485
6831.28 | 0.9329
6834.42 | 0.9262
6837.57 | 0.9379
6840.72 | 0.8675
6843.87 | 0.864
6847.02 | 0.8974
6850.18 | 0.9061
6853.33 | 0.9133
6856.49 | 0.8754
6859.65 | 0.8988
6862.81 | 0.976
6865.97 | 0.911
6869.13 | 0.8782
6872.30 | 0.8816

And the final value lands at -3.41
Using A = 0.030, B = 0.9379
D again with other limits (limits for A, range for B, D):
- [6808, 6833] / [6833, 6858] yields -3.41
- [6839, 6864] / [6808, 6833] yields -3.47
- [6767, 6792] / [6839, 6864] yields -3.46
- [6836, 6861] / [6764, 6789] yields -3.40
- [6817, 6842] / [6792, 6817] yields -3.46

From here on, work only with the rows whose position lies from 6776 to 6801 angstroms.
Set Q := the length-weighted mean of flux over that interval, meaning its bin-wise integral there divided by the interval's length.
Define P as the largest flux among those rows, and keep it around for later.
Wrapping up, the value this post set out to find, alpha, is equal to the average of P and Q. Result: 0.92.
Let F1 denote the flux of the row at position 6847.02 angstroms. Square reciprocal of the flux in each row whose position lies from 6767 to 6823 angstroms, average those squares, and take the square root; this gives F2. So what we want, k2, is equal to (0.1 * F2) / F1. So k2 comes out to 0.121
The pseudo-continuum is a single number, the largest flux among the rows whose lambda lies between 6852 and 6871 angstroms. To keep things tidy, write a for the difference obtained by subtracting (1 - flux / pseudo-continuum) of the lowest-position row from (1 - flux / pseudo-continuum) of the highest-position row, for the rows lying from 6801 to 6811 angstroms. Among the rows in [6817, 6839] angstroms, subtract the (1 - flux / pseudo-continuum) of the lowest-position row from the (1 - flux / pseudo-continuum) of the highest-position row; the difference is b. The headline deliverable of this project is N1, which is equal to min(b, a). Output 0.057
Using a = 0.06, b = 0.072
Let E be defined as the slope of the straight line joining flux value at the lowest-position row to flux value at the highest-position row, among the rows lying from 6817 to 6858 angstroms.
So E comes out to -0.004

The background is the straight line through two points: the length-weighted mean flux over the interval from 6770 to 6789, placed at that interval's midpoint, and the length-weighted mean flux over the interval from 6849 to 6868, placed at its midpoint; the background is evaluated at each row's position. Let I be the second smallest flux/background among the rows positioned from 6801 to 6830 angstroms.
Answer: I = 1.03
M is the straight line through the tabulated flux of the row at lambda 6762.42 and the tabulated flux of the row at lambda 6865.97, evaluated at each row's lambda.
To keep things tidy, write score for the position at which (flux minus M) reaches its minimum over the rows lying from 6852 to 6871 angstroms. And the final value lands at 6869.13 angstroms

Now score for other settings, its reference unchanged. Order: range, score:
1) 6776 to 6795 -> 6784.25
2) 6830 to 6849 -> 6843.87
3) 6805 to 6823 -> 6806.16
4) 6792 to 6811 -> 6793.63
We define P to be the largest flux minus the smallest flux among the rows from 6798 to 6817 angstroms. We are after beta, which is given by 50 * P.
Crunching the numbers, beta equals 4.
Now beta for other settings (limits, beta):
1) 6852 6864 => 5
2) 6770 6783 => 2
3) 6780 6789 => 1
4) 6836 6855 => 4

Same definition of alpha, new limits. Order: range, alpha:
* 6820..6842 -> 0.94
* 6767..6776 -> 0.91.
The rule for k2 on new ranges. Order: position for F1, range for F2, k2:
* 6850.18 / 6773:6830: 0.119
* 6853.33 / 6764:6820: 0.119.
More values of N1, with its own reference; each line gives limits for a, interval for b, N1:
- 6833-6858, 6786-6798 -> -0.018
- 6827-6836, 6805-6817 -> -0.037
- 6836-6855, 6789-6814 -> -0.068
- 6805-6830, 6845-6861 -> -0.033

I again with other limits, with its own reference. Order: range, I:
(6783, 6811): 1.00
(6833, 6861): 0.95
